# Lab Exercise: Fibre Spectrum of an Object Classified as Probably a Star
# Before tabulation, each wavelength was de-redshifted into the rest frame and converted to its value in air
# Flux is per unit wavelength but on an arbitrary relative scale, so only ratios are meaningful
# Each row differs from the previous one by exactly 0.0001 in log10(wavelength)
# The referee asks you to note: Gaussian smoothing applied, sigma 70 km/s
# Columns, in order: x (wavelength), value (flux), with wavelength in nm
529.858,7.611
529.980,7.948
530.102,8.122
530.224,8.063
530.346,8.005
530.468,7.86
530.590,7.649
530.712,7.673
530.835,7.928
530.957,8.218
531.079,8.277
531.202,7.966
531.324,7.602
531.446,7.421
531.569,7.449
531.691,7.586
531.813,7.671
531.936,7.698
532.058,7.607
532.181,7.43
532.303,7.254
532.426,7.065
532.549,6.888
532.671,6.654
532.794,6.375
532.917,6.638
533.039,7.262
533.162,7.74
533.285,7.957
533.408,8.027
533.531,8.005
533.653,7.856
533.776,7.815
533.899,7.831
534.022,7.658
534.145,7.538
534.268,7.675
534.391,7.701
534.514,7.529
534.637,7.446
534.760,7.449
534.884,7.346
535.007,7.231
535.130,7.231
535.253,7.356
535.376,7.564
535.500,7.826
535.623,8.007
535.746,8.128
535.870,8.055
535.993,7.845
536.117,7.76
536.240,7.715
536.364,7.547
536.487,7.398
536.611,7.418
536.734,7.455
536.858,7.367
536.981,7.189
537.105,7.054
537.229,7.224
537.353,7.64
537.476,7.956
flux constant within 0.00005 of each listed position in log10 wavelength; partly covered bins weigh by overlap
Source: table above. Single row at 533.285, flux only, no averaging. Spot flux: 7.957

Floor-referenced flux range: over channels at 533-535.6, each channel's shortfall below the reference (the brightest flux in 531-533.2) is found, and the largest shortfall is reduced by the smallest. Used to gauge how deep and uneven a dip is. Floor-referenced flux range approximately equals 0.80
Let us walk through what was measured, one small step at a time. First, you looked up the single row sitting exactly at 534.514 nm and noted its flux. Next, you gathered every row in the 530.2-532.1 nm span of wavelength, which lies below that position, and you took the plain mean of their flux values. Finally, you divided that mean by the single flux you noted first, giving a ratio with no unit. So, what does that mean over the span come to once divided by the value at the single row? 1.03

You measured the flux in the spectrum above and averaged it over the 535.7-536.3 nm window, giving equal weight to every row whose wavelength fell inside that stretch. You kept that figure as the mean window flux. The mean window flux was 7.9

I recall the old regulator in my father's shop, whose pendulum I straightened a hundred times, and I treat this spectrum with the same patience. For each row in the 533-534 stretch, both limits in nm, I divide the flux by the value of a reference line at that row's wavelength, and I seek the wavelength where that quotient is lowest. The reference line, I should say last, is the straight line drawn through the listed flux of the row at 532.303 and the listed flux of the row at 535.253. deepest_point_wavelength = 533.039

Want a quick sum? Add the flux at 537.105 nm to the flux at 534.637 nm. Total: 14.5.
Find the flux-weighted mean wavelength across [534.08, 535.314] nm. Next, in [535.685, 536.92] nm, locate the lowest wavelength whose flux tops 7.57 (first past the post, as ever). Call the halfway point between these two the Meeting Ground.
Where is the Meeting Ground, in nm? 535.22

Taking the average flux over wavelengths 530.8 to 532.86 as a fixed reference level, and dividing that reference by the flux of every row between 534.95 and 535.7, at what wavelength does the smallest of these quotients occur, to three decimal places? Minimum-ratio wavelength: 535.623 nm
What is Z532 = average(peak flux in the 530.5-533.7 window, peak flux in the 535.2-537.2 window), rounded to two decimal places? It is 8.20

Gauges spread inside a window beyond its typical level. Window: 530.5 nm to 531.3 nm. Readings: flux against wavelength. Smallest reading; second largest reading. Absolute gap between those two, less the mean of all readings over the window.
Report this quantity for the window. -7.4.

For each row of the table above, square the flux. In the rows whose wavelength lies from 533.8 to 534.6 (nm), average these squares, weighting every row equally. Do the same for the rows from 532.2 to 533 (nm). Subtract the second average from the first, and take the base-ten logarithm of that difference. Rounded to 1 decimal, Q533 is 1.1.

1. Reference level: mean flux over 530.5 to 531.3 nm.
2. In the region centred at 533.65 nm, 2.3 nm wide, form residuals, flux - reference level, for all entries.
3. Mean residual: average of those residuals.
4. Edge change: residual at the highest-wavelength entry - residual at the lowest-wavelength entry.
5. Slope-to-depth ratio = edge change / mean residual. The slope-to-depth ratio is -1.2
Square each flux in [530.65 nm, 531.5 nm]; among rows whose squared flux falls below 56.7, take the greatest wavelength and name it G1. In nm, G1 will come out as 531.446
